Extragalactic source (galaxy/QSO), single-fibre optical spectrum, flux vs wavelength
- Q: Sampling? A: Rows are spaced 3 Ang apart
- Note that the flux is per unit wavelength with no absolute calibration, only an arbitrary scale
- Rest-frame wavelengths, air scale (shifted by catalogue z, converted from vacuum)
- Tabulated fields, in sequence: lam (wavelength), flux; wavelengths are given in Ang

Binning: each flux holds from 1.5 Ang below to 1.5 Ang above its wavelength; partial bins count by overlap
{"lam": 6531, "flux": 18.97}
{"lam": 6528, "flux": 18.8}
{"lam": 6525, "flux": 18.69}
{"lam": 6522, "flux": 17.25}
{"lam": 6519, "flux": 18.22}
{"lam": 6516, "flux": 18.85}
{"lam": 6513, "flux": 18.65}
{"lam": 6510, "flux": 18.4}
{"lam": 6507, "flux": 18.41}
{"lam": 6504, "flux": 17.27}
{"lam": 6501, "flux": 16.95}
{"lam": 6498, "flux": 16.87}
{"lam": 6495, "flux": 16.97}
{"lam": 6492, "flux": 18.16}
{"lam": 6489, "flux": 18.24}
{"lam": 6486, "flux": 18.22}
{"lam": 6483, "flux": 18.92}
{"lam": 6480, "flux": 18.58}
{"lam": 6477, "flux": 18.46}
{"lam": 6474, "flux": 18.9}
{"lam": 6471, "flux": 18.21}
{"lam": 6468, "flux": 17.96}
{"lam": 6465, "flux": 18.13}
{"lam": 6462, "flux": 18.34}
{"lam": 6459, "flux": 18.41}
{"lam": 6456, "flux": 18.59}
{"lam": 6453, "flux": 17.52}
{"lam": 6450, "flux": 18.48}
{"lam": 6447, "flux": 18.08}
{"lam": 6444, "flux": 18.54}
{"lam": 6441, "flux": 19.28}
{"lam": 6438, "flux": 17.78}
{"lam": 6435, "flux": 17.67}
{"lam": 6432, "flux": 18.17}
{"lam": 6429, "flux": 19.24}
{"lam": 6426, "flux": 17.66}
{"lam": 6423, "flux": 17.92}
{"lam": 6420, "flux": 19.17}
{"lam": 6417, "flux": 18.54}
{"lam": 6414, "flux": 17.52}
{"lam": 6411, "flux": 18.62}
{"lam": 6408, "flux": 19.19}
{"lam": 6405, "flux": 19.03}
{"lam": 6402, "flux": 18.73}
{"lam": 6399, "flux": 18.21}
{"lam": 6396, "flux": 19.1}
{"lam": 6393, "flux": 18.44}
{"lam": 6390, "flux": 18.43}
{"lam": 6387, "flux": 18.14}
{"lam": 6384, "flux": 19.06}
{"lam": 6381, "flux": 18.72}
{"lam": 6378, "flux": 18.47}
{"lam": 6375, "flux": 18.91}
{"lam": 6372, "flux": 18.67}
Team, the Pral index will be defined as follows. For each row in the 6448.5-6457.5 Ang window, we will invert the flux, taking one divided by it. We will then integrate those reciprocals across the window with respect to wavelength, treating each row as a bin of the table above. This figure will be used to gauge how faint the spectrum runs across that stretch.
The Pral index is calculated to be 0.495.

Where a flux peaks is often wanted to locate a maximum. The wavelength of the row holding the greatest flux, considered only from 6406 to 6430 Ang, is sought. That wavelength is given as 6429 Ang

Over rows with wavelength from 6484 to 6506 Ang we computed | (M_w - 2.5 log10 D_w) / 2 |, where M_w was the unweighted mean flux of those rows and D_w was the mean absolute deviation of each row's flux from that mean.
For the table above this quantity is 9.1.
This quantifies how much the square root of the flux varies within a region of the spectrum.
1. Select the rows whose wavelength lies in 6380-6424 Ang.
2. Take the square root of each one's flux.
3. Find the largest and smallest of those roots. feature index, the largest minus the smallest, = 0.195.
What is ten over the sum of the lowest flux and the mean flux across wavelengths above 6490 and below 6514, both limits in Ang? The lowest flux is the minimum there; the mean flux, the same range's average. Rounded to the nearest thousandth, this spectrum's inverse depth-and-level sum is 0.289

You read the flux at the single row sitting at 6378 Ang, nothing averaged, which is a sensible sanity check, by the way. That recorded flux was 18.47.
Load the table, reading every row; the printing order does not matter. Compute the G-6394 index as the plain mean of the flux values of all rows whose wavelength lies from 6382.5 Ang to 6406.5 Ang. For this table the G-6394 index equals 18.6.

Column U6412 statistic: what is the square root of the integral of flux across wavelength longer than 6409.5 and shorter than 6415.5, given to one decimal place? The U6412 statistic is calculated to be 10.4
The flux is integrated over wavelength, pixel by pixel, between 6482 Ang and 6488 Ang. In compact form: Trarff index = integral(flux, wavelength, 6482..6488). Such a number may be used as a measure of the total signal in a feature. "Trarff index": 111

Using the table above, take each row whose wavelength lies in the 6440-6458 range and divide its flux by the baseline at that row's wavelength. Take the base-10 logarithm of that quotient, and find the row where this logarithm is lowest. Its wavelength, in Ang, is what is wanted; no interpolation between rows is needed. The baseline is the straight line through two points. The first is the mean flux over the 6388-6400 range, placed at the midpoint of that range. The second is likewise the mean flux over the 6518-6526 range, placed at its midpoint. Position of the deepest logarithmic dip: 6453 Ang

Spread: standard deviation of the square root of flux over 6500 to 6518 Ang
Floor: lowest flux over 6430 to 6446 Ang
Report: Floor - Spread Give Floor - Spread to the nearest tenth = 17.6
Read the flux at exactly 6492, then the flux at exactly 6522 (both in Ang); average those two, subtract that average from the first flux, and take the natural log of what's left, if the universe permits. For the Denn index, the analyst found -0.8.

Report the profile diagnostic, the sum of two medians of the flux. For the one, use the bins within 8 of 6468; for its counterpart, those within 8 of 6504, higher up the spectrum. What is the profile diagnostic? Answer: 35.5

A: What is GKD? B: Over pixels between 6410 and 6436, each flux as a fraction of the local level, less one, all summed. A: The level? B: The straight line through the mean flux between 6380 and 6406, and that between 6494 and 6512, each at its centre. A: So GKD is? -0.03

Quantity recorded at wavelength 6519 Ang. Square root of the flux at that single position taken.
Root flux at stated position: 4.268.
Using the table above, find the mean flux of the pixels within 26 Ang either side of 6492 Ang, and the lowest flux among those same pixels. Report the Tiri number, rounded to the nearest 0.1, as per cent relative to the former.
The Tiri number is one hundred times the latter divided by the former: 93.1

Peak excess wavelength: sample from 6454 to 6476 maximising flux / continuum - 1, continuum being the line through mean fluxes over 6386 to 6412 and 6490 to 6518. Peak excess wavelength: 6474 Ang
